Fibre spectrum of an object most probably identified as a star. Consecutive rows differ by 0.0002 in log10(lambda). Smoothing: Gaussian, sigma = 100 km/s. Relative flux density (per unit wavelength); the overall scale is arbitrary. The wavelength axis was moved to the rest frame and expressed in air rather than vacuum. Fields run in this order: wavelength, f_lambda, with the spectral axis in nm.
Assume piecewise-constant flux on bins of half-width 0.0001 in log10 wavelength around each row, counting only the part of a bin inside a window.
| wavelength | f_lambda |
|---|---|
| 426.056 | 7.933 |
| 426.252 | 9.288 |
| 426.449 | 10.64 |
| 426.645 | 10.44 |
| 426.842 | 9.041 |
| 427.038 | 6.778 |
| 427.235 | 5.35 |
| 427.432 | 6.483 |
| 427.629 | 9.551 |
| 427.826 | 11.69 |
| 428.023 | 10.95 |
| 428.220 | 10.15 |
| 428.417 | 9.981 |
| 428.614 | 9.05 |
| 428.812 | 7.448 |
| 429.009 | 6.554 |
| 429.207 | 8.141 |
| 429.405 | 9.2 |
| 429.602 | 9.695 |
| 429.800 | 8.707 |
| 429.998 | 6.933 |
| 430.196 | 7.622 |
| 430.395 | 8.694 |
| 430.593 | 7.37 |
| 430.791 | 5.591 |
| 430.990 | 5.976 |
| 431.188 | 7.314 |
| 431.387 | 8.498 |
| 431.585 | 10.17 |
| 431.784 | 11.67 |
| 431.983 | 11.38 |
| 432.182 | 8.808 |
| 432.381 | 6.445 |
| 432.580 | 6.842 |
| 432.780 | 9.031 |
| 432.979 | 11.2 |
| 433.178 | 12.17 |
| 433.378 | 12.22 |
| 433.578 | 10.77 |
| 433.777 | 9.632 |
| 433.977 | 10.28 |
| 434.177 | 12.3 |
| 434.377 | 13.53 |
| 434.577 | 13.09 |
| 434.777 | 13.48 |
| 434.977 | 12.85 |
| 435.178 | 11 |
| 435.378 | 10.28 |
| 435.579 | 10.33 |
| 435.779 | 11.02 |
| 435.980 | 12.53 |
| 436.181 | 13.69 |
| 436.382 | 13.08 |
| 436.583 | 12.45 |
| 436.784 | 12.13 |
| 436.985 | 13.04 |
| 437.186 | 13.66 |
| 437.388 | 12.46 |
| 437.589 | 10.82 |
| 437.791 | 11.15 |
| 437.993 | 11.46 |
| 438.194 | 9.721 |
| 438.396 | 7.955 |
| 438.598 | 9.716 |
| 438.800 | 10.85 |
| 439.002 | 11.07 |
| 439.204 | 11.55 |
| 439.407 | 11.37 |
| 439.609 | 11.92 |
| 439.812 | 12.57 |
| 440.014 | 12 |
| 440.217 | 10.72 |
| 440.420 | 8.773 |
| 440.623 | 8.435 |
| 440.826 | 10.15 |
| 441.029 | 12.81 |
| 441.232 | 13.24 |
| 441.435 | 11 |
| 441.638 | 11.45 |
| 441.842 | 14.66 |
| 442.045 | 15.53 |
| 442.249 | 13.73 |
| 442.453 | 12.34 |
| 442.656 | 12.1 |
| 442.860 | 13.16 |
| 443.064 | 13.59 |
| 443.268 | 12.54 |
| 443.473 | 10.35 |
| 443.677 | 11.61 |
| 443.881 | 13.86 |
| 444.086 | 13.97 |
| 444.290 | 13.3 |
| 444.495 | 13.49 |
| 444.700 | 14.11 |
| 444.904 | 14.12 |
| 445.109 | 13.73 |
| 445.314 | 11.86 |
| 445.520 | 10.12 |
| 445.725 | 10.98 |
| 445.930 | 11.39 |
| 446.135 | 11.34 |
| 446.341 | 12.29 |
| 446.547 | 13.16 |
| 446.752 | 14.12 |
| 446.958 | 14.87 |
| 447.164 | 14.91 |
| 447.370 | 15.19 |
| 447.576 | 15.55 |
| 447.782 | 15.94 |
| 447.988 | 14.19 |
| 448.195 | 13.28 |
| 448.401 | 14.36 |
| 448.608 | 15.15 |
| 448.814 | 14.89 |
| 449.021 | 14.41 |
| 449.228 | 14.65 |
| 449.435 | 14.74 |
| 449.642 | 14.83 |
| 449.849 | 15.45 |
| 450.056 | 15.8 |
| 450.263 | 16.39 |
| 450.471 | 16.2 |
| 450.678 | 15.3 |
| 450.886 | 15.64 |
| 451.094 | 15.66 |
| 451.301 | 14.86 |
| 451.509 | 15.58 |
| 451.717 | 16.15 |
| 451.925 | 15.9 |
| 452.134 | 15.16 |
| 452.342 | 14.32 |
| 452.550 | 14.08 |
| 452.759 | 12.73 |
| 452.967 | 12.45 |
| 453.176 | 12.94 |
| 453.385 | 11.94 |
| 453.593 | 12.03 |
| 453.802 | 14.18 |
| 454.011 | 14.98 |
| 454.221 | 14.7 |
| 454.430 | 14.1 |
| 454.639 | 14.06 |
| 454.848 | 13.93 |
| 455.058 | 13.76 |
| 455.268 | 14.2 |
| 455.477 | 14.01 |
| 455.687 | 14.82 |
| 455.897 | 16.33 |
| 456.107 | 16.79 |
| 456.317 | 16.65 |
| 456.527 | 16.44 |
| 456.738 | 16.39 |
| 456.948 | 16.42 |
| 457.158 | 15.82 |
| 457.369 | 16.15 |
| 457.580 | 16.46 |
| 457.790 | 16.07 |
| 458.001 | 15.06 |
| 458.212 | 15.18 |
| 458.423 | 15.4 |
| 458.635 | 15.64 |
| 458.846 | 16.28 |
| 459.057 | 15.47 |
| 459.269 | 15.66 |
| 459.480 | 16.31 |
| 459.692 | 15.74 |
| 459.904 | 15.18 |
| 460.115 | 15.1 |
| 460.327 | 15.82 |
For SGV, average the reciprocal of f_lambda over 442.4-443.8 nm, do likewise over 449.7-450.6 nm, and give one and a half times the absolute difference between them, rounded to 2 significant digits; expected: 0.029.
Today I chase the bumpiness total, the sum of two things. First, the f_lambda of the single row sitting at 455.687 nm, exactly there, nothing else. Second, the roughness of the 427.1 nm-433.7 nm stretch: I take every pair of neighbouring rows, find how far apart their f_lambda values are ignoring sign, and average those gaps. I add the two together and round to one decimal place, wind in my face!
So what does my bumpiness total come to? 16.1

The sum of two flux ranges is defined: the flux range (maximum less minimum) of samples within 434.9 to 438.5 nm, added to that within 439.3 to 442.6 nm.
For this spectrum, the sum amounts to 12.8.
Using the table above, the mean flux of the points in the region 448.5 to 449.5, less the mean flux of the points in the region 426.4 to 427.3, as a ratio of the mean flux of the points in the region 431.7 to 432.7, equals 0.7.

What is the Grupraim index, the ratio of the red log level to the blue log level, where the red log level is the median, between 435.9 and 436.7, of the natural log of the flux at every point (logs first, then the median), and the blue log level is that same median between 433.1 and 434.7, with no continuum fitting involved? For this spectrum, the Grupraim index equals 1.02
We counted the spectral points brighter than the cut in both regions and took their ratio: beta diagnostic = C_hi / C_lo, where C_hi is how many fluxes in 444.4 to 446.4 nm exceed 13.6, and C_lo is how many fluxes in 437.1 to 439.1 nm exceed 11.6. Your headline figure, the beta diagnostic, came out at 1.5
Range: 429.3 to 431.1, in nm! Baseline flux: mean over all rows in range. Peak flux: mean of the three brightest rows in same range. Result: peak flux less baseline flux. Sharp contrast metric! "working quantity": 1.4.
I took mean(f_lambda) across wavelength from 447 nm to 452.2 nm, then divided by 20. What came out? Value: 0.76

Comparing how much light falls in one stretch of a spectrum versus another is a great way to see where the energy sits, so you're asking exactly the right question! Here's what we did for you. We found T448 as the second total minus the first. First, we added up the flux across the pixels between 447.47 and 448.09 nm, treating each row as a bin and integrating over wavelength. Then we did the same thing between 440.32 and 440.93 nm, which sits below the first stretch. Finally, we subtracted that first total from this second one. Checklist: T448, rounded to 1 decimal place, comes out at -3.9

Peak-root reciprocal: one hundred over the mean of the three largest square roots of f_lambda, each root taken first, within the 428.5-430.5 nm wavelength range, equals 32.8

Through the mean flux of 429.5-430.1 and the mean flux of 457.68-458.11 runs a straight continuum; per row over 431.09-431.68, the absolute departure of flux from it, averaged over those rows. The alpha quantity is 1.0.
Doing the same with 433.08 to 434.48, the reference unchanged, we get 2.1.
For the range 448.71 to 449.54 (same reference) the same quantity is 1.3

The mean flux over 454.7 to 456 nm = 14.5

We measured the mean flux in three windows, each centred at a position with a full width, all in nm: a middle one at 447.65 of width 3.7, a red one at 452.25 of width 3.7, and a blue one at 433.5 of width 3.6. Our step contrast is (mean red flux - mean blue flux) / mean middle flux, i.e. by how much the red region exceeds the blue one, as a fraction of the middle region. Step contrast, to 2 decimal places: 0.25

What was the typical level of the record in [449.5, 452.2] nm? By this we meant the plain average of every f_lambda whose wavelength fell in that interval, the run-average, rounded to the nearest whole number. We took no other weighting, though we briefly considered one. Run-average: 16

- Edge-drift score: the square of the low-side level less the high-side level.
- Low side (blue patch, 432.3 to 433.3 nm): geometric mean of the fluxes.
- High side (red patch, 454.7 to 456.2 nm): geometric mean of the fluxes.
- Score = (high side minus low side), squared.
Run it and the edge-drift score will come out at 35.3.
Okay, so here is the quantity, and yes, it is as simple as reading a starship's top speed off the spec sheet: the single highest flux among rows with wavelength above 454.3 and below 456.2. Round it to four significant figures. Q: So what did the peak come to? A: 16.79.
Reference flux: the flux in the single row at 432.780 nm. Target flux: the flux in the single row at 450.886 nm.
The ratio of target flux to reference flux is 1.7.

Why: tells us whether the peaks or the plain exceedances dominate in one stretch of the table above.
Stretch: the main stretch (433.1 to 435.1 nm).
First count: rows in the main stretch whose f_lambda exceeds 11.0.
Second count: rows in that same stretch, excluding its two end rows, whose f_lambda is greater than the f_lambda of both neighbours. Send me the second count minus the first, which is -4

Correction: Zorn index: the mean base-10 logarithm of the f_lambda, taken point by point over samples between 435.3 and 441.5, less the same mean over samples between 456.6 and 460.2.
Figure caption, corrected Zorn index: -0.15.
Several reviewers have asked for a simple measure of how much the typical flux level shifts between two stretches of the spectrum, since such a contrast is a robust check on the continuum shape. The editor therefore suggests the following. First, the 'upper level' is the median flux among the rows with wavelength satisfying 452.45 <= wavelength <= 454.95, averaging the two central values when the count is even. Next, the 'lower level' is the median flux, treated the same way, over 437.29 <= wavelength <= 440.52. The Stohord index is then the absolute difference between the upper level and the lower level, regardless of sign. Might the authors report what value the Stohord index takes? 3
